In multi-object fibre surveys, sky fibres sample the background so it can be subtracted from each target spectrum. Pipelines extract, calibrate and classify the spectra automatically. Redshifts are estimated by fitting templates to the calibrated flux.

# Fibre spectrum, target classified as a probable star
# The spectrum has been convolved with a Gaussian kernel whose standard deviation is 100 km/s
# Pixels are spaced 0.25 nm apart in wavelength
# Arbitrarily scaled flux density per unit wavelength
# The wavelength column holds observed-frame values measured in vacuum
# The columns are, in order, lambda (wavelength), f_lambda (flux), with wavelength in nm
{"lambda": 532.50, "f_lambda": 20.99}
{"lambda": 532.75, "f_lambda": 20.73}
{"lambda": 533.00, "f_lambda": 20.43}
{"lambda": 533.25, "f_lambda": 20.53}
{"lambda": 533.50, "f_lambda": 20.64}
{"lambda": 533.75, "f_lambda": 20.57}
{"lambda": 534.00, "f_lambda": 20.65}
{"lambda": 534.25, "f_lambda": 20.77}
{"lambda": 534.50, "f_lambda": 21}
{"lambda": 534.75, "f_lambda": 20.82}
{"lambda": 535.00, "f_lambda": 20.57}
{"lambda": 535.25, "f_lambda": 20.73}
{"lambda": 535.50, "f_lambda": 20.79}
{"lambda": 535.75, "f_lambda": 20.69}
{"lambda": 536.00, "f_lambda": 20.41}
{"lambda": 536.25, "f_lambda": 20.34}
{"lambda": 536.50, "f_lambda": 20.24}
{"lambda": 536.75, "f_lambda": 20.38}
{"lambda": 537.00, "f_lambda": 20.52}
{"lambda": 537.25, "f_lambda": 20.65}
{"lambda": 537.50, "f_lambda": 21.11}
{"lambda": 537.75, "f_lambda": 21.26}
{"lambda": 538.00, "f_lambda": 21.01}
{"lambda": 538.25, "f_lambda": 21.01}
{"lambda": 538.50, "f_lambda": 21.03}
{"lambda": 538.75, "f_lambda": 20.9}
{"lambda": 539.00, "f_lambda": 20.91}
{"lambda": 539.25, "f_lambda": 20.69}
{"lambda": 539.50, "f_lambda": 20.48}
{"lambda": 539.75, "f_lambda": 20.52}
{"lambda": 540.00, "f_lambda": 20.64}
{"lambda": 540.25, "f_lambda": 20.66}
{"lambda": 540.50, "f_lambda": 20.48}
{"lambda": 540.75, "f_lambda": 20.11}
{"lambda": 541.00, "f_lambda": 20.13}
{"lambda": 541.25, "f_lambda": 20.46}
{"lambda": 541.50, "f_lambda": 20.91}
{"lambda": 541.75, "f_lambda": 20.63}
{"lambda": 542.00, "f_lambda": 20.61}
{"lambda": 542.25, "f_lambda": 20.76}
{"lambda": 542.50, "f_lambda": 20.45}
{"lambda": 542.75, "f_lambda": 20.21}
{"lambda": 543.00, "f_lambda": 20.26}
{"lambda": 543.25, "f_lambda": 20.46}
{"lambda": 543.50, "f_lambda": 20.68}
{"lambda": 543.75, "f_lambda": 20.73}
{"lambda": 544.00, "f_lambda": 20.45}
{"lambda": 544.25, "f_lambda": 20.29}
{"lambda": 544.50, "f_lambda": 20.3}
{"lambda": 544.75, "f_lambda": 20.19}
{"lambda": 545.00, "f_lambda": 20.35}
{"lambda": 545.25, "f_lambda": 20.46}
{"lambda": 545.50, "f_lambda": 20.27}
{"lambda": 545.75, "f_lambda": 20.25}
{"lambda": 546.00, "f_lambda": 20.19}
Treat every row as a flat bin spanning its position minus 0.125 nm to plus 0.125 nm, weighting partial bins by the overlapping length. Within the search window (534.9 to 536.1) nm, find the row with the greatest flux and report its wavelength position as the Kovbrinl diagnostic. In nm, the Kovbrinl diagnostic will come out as 535.50 nm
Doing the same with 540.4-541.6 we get 541.50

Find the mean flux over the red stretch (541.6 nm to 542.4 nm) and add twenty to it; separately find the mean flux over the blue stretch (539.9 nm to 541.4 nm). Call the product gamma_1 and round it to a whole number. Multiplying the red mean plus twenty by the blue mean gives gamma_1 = 830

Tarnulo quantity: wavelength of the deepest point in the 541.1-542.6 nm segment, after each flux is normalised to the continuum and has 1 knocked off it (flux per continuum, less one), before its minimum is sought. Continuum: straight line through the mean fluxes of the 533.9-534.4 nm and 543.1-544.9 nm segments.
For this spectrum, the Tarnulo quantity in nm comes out 541.25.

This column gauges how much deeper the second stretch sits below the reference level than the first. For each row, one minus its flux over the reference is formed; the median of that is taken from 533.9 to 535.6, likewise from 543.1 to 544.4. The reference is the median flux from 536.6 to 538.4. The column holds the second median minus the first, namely 0.015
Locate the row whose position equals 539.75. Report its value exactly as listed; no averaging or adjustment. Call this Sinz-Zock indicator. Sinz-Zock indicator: 20.52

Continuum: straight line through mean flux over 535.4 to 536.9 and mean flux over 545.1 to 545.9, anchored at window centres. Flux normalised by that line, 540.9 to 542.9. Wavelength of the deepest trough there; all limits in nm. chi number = 541.00 nm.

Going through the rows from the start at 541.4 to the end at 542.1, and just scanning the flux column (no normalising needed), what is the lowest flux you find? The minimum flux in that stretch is 20.61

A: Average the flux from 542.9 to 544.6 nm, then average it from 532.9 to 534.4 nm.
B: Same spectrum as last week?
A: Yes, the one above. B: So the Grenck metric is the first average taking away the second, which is -0.15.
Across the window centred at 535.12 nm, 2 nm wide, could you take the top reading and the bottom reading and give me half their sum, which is 20.7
